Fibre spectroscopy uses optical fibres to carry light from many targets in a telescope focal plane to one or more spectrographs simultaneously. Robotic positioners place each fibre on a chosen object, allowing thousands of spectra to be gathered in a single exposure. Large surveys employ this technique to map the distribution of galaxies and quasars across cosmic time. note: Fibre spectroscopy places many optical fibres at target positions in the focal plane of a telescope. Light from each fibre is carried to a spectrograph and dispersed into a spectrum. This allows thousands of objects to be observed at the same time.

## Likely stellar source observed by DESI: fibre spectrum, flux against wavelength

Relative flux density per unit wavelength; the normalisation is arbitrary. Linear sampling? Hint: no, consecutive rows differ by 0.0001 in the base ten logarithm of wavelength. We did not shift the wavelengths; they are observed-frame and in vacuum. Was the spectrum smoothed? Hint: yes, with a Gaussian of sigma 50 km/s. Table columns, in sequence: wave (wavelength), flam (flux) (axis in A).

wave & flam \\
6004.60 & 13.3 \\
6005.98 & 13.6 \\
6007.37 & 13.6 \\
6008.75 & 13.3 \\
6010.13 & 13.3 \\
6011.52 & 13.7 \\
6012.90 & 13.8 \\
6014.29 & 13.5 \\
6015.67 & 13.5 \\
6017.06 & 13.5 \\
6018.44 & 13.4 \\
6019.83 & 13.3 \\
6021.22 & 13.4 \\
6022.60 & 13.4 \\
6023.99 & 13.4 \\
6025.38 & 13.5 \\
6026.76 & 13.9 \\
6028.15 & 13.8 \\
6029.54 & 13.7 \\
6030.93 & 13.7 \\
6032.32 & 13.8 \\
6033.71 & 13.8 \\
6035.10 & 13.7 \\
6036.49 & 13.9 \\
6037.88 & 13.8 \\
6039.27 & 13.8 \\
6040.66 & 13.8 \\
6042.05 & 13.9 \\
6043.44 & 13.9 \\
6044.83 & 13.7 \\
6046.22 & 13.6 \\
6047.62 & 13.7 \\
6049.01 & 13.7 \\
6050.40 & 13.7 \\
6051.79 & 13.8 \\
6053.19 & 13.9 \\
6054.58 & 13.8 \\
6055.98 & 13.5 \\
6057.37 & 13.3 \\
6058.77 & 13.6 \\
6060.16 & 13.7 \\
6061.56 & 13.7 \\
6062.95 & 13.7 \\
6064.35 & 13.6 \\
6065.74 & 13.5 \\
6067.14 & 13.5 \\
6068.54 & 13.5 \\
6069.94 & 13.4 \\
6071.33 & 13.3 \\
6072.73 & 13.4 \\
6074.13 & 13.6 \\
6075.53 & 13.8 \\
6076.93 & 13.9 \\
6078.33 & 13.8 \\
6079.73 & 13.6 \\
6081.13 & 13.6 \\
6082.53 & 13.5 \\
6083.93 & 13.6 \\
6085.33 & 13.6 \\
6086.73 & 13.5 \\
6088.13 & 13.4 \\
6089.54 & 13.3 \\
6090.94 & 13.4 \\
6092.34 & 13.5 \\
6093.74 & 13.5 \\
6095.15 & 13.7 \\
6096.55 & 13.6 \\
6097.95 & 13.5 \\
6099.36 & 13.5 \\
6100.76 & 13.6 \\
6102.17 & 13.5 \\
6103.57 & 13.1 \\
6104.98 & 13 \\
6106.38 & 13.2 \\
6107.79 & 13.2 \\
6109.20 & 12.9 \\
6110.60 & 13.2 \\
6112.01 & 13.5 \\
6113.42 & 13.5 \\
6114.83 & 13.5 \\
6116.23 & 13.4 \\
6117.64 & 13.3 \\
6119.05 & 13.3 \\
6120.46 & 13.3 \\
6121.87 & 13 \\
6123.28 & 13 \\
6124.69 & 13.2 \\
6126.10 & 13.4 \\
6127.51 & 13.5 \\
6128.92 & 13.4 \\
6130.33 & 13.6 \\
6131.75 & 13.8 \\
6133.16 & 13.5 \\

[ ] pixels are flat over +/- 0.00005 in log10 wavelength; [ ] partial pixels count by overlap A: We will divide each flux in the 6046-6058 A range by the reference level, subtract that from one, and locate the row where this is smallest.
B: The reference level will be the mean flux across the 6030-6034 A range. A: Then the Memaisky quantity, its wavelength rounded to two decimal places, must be 6053.19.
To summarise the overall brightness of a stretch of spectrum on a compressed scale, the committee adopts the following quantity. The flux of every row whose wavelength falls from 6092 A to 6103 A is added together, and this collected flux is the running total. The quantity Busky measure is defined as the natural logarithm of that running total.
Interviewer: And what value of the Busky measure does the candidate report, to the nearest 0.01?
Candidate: 4.69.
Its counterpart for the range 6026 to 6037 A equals 4.70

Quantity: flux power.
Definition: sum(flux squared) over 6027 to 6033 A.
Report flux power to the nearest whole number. 756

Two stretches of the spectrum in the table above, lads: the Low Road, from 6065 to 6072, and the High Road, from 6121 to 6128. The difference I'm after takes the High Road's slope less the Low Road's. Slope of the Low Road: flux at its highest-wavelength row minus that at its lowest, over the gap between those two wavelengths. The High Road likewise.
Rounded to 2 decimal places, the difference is 0.12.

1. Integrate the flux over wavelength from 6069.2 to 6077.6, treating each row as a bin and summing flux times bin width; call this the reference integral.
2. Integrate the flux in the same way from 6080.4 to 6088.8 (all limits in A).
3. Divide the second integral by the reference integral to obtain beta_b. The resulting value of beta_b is 1.00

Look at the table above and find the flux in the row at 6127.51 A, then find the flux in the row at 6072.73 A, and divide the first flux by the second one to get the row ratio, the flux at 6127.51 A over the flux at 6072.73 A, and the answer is 1.01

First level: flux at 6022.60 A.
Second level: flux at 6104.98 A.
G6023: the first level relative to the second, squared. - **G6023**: 1.06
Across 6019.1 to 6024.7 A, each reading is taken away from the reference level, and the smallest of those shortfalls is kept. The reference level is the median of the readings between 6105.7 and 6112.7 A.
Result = -0.2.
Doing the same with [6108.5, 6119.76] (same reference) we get -0.3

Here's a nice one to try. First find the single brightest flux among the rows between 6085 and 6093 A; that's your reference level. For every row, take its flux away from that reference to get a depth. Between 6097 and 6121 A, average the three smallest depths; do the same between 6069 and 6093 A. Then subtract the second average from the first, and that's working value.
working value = 0.30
